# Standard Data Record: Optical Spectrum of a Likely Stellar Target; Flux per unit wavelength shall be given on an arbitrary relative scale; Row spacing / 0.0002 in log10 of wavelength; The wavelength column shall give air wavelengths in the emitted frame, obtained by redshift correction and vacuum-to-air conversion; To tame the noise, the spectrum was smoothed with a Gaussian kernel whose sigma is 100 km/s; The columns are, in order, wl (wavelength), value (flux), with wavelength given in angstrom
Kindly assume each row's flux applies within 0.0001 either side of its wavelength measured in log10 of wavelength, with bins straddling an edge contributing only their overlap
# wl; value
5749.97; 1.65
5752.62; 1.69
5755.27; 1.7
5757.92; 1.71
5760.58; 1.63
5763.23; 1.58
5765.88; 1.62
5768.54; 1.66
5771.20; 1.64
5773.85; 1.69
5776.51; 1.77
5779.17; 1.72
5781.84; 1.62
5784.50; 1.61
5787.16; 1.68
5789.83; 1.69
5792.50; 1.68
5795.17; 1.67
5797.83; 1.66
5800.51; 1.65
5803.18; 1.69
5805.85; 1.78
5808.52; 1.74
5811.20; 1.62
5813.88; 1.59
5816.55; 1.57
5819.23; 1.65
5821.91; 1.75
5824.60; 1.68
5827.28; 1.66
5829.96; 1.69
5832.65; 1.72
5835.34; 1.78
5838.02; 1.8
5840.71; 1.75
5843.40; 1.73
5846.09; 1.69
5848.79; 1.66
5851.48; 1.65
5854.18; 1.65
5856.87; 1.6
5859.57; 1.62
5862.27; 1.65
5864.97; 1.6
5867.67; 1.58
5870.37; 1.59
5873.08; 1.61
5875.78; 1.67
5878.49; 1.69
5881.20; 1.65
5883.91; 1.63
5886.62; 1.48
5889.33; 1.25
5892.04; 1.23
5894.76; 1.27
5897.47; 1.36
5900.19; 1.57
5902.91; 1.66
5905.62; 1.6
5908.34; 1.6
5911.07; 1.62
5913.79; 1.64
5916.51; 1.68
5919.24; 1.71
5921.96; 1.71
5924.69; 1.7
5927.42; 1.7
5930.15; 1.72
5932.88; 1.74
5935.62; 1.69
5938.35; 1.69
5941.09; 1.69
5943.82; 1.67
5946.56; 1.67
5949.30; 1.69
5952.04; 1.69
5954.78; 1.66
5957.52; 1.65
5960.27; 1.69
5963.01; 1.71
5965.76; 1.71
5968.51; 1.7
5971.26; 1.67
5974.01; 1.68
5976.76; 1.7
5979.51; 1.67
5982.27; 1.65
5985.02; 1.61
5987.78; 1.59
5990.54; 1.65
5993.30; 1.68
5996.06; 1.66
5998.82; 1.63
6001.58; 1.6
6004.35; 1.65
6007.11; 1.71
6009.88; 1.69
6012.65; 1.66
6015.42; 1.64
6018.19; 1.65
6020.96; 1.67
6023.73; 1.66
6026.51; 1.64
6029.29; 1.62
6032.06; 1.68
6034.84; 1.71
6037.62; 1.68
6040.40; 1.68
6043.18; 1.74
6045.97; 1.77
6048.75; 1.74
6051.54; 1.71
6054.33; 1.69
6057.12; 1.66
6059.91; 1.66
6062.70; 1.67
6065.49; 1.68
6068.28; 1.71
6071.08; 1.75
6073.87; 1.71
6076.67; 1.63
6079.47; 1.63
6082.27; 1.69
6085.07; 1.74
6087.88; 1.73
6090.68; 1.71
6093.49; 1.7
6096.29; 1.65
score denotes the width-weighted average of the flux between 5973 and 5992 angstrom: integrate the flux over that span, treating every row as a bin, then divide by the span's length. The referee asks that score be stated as 1.65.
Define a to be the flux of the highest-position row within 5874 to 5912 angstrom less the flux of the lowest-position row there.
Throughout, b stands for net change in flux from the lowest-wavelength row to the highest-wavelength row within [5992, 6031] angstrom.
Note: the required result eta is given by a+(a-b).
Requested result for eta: -0.04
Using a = -0.05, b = -0.06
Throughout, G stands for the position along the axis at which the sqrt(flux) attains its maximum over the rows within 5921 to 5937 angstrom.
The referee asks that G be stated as 5932.88 angstrom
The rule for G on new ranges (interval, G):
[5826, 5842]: 5838.02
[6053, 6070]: 6068.28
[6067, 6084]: 6071.08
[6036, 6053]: 6045.97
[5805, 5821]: 5805.85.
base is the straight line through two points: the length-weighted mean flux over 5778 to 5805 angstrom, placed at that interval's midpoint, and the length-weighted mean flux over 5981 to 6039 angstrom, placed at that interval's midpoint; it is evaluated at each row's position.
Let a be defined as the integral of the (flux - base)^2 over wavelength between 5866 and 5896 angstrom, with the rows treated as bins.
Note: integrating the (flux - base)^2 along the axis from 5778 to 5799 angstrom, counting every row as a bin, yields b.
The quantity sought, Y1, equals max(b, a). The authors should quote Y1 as 1.50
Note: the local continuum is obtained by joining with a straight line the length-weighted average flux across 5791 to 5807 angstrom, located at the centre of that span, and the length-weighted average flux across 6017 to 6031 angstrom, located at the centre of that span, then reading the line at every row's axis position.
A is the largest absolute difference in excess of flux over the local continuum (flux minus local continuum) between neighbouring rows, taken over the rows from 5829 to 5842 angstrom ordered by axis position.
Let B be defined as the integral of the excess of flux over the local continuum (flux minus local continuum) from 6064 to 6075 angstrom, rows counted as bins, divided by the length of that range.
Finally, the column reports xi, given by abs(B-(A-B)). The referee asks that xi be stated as 0.081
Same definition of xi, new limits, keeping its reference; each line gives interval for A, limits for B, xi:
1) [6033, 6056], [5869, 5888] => 0.175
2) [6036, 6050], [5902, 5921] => 0.106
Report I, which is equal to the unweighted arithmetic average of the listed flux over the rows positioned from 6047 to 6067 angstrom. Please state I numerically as 1.69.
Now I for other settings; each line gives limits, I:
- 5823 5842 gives 1.73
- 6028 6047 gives 1.70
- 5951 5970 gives 1.69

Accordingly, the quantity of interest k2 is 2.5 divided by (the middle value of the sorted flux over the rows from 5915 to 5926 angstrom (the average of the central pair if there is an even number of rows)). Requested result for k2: 1.47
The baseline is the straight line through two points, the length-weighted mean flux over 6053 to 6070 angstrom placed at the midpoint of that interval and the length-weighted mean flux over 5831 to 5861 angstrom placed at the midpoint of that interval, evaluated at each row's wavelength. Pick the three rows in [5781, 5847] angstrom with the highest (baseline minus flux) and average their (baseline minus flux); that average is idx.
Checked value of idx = 0.108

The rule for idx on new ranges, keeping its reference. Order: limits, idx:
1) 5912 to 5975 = 0.038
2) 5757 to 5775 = 0.091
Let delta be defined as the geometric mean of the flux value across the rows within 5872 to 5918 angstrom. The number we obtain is 1.53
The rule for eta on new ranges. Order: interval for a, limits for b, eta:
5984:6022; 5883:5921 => 0.04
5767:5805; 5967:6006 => 0.11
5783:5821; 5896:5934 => -0.30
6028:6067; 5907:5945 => 0.05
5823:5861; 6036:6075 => -0.15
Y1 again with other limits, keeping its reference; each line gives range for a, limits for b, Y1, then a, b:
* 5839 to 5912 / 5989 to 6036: 1.88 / 1.88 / 0.04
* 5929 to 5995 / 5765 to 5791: 0.09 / 0.09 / 0.06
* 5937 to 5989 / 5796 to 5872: 0.31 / 0.06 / 0.31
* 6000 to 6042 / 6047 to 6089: 0.14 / 0.04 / 0.14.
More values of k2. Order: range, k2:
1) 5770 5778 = 1.48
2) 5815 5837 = 1.48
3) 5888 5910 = 1.71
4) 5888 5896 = 2.00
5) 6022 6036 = 1.51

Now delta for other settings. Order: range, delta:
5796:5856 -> 1.69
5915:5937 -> 1.71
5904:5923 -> 1.65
